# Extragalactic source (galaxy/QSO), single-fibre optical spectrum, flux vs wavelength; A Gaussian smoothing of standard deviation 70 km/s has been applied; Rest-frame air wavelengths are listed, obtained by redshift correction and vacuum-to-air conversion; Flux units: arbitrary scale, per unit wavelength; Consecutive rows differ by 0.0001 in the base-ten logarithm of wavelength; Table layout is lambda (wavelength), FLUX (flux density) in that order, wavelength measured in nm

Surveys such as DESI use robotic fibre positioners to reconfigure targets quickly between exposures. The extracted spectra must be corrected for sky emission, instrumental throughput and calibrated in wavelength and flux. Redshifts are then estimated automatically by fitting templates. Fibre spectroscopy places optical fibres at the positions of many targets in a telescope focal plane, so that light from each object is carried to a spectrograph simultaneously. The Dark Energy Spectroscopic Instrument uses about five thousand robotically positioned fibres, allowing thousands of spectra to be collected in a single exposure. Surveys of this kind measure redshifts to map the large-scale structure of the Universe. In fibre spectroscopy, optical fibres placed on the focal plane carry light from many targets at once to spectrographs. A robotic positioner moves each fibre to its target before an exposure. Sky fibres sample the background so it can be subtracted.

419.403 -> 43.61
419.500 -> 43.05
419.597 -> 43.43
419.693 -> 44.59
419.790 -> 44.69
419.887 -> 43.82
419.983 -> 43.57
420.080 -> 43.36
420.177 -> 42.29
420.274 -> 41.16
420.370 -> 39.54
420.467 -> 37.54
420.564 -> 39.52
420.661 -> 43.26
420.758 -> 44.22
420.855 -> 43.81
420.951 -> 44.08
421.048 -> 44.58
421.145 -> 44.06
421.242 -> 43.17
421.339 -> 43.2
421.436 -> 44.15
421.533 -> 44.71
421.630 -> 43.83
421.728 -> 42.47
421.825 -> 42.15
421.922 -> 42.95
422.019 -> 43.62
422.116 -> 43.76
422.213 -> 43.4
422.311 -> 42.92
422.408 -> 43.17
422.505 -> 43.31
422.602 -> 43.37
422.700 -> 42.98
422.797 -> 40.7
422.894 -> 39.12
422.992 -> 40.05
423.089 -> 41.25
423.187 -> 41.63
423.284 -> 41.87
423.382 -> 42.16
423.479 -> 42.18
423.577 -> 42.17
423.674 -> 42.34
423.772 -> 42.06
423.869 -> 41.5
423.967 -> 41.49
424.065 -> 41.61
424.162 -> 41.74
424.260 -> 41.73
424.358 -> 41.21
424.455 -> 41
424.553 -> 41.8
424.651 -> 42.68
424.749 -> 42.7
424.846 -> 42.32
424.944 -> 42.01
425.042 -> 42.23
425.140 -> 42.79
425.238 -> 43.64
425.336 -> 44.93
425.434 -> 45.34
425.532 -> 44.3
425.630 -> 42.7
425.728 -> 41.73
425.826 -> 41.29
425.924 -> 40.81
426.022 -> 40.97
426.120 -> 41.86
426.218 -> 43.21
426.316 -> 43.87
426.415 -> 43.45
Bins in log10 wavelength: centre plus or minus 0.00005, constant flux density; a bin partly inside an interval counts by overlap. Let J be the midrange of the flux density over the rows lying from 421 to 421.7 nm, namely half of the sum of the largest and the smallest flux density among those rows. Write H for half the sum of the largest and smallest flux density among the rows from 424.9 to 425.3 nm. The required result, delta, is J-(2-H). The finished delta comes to 85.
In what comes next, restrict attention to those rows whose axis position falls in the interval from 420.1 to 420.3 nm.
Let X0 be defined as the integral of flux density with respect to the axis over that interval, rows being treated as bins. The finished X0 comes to 8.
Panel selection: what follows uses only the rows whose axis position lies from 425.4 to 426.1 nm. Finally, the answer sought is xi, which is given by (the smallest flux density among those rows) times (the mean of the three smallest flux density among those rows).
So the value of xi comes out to 1674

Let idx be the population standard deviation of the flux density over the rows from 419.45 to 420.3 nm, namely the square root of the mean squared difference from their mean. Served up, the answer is 1.0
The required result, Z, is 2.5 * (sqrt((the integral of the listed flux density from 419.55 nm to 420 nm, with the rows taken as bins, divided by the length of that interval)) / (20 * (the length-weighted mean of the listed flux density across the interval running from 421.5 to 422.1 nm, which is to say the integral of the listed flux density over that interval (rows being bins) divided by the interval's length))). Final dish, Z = 0.0192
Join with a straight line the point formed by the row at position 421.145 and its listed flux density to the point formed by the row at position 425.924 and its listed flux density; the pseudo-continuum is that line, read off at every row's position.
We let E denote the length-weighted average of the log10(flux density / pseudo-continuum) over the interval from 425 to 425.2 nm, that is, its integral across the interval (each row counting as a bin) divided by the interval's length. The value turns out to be 0.013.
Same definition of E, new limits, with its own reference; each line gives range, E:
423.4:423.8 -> -0.002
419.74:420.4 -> -0.021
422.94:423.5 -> -0.012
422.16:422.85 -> -0.003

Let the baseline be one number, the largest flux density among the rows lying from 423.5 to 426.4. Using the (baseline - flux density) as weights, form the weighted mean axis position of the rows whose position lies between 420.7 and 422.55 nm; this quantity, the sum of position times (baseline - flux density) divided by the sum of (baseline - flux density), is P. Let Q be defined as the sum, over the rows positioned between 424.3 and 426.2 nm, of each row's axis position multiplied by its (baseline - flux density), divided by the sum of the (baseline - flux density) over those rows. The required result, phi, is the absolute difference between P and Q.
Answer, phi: 3.50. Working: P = 421.73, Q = 425.23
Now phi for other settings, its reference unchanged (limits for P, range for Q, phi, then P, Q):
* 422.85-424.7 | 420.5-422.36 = 2.31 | 423.72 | 421.41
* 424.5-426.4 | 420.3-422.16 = 4.40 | 425.45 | 421.05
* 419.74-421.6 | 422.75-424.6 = 3.08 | 420.55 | 423.63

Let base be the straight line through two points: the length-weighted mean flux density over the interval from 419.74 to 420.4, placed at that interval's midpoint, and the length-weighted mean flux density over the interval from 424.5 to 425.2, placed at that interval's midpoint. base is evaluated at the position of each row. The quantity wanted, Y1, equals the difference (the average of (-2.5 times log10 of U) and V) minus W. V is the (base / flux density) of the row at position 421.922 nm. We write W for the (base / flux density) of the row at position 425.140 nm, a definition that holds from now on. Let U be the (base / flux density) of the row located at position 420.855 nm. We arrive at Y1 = -0.48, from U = 0.97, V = 0.99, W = 0.989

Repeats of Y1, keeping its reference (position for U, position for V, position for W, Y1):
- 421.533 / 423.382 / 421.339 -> -0.46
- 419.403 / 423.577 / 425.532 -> -0.44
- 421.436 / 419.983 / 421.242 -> -0.48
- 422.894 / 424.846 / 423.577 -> -0.55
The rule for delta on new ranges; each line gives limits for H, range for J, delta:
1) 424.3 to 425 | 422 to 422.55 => 83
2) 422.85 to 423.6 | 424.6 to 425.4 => 82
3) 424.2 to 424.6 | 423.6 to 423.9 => 81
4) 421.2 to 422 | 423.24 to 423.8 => 84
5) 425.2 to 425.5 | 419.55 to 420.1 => 87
